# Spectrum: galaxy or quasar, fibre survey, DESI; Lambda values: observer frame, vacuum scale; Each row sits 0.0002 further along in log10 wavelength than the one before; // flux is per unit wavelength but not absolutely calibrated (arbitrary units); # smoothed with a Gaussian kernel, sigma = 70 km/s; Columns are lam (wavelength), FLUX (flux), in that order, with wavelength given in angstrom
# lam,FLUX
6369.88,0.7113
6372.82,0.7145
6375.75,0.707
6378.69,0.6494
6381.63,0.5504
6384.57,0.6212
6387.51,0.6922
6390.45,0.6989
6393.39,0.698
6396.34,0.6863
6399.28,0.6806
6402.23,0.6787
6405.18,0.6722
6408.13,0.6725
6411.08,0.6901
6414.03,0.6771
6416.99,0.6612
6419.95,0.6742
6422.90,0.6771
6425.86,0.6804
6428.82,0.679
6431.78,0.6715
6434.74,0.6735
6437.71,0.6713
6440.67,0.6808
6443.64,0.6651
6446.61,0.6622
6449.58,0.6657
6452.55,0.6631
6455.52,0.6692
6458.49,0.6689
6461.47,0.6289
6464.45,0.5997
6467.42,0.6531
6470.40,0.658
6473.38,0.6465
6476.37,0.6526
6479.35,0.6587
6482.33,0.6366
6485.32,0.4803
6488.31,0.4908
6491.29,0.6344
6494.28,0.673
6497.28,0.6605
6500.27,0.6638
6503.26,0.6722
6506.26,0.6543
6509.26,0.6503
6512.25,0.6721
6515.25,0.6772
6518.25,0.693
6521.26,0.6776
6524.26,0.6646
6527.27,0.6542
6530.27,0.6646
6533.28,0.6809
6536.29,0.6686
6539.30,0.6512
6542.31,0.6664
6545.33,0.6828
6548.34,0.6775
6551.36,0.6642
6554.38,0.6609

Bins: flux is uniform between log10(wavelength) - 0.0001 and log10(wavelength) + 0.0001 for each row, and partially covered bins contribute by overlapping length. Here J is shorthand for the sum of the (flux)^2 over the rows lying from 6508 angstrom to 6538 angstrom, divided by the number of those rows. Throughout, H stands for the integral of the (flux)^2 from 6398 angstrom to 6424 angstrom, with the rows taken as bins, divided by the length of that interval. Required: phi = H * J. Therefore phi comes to 0.205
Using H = 0.457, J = 0.449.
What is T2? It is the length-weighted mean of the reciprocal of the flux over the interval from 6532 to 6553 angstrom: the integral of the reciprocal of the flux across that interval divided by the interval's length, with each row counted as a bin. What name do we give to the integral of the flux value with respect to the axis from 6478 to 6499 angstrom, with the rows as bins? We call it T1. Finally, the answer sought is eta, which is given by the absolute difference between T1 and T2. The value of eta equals 11.2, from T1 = 12.7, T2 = 1.49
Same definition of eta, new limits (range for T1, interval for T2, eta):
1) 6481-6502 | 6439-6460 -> 11.2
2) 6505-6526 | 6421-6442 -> 12.6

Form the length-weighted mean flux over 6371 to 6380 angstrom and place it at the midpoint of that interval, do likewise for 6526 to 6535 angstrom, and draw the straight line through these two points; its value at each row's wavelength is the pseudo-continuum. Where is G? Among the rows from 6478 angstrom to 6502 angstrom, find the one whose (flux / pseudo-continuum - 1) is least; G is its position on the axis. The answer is 6485.32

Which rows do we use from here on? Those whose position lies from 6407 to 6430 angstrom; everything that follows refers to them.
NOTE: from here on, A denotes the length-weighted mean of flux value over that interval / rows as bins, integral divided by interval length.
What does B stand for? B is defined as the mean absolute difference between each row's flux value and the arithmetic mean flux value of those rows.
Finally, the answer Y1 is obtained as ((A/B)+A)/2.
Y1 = 63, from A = 0.676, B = 0.005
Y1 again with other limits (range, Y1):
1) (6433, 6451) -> 62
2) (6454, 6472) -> 15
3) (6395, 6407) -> 85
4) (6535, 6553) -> 43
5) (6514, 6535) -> 33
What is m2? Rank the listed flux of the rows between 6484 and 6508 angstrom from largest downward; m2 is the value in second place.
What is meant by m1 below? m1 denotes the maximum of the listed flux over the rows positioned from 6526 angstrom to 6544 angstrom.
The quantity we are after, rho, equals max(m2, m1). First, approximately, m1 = 0.6809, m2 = 0.6722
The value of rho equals 0.681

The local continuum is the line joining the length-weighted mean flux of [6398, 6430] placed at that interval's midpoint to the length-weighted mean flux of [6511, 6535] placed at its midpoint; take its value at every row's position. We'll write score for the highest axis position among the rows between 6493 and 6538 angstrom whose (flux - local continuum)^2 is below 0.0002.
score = 6536.29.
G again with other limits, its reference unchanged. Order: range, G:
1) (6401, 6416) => 6405.18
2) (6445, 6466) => 6464.45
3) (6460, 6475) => 6464.45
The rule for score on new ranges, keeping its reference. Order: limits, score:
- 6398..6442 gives 6440.67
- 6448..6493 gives 6458.49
